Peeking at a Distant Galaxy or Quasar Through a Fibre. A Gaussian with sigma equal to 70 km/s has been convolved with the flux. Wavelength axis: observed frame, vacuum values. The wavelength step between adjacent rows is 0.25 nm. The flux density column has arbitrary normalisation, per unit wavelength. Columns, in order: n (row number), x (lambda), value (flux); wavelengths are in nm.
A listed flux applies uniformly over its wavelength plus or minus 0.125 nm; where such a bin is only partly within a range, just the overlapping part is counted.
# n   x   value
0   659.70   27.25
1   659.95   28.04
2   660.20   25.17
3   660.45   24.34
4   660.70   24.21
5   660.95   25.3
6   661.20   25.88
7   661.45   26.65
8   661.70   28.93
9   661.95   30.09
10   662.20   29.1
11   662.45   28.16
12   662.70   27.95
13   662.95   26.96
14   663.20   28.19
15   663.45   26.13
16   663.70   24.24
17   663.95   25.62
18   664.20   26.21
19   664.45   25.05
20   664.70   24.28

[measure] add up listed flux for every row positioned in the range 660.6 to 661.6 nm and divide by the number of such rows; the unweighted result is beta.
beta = 25.5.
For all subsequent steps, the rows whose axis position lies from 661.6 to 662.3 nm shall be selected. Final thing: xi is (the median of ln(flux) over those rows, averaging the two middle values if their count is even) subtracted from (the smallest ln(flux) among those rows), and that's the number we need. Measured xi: -0.01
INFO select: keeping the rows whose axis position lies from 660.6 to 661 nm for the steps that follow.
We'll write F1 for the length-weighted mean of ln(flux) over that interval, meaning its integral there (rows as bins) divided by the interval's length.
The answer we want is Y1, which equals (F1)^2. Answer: 10.3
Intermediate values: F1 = 3.206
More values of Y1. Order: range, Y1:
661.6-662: 11.4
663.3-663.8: 10.5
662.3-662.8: 11.1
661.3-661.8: 11.0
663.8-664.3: 10.6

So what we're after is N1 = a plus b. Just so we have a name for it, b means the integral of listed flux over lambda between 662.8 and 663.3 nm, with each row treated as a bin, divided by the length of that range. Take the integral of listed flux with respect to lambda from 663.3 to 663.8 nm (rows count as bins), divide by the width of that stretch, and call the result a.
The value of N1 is 52.9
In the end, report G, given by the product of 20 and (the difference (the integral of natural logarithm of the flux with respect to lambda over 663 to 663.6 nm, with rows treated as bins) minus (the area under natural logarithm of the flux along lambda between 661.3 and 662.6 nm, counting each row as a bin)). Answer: -48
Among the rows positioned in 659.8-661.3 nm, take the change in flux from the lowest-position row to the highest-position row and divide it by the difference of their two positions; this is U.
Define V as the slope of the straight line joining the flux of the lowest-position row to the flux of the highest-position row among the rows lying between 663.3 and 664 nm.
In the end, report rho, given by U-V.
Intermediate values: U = -1.7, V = -1.0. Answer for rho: -0.7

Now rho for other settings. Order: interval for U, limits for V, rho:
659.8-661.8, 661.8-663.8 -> 3.9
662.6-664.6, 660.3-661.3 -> -3.7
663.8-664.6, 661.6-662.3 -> -1.5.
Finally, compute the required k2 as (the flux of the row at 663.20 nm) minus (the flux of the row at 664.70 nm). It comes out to 3.9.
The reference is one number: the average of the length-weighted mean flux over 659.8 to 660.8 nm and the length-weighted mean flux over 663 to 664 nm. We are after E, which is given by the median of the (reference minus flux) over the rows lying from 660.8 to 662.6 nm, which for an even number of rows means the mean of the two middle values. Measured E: -2.3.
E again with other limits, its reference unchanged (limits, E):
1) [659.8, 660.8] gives 1.1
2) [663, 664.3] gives -0.3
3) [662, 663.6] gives -2.2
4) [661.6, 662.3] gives -3.3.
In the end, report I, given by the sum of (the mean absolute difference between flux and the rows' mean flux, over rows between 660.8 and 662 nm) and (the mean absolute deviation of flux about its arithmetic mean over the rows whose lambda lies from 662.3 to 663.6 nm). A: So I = 2.46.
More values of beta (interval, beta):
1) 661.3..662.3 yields 28.7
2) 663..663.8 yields 26.2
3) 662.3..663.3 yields 27.8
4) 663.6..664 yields 24.9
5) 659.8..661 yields 25.4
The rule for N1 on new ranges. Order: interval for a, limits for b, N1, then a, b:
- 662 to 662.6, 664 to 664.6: 54.4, 29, 25.6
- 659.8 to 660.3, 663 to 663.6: 53.7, 27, 27.0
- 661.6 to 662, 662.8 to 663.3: 57.0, 29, 27.6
